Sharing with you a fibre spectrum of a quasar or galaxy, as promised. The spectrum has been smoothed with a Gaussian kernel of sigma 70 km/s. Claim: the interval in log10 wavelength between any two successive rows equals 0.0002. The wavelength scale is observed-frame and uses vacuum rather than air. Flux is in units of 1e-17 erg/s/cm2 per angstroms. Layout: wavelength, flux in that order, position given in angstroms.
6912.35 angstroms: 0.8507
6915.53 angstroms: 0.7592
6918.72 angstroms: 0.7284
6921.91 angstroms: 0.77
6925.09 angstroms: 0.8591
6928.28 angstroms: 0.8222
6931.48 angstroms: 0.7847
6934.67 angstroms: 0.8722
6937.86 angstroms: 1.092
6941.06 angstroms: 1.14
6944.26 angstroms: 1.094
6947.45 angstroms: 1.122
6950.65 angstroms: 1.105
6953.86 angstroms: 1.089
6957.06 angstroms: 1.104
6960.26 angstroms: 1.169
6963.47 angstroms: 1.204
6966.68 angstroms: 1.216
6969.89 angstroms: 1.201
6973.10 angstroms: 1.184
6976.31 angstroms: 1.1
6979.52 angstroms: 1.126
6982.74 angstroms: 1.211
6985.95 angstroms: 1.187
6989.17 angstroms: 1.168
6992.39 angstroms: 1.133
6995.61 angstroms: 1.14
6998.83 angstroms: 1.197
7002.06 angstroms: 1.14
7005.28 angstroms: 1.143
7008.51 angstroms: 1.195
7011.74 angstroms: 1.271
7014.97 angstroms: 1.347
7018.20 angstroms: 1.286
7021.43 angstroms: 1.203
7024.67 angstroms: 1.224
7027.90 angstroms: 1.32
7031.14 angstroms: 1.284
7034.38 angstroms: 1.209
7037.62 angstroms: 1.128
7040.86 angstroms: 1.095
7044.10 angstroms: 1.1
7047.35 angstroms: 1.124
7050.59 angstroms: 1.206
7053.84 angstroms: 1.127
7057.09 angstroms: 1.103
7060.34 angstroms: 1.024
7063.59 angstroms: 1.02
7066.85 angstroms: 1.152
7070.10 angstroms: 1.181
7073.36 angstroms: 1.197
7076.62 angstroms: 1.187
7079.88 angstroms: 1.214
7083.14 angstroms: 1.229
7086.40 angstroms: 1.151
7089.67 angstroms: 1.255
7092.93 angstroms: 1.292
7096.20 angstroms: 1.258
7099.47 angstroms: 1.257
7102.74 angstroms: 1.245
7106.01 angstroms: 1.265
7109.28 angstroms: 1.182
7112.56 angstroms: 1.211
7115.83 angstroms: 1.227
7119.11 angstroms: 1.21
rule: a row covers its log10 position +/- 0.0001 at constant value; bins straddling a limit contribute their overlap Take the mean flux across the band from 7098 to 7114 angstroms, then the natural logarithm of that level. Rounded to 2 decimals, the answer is 0.21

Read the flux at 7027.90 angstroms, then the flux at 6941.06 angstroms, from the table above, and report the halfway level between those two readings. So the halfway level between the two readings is 1.23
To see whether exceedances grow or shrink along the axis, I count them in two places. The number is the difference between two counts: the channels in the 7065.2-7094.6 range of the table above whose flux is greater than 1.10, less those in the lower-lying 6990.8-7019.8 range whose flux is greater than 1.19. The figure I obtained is 4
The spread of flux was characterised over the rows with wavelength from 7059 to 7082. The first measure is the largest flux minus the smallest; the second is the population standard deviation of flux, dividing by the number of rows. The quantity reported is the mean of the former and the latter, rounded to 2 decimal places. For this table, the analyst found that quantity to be 0.14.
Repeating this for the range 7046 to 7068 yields 0.12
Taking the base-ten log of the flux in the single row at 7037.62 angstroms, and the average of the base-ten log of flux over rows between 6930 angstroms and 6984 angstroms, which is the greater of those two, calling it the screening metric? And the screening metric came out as 0.052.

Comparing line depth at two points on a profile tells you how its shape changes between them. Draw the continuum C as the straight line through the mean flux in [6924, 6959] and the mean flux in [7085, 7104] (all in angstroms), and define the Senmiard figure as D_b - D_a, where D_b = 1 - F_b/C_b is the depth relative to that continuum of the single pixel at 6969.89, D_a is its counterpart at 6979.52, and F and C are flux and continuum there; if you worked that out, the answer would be -0.086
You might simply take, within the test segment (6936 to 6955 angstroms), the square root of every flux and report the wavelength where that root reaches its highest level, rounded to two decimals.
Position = 6941.06 angstroms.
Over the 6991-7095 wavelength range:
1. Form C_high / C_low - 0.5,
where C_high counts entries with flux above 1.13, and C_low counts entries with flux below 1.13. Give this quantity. 2.5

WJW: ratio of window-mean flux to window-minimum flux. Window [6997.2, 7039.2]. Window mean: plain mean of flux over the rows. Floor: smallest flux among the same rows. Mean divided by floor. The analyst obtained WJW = 1.09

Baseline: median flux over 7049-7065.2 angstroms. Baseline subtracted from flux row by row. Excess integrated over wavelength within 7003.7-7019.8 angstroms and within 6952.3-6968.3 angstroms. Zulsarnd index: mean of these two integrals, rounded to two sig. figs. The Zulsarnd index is 1.6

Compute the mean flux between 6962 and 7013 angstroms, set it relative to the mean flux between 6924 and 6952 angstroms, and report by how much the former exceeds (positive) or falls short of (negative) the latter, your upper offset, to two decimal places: 0.19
